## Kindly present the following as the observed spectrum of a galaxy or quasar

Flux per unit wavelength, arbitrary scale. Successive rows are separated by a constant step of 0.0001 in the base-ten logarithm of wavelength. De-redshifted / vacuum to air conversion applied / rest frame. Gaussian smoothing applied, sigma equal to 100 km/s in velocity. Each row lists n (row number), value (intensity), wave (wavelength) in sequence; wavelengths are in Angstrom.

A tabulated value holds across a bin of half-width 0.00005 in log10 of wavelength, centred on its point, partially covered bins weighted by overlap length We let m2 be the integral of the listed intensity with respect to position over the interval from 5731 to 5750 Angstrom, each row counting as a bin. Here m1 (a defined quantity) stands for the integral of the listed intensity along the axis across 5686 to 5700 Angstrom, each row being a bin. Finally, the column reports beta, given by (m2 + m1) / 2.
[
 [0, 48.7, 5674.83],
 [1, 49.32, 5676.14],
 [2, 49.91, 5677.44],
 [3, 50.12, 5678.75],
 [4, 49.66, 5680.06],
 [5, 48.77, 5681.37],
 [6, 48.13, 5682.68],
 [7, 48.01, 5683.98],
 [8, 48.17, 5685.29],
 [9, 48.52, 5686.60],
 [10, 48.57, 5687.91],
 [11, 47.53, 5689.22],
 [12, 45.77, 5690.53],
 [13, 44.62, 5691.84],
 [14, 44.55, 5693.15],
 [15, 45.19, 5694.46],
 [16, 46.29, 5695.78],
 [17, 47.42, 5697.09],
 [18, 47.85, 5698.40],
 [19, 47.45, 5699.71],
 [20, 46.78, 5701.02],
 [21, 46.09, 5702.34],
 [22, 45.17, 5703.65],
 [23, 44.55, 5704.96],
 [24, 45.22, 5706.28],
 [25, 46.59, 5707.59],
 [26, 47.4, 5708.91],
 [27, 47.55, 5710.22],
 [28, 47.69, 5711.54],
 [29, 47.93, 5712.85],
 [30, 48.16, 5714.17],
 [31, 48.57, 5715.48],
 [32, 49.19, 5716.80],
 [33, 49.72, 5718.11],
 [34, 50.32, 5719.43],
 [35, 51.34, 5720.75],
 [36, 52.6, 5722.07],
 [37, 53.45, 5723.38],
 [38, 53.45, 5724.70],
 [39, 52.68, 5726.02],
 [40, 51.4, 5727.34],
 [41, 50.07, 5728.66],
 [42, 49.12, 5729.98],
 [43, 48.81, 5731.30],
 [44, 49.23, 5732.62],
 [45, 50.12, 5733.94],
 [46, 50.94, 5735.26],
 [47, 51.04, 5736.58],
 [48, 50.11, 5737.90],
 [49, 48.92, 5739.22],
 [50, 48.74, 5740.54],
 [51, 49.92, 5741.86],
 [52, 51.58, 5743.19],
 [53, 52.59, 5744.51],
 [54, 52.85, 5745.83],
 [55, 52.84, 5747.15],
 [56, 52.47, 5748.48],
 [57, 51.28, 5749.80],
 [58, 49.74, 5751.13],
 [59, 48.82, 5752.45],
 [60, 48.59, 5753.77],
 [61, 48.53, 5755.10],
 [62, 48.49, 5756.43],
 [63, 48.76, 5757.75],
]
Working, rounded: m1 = 653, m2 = 965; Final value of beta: 809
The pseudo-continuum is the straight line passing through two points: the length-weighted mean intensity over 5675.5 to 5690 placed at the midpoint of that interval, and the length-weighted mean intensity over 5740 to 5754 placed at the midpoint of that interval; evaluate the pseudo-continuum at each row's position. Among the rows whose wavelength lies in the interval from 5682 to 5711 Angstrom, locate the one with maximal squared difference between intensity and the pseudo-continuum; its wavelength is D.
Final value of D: 5704.96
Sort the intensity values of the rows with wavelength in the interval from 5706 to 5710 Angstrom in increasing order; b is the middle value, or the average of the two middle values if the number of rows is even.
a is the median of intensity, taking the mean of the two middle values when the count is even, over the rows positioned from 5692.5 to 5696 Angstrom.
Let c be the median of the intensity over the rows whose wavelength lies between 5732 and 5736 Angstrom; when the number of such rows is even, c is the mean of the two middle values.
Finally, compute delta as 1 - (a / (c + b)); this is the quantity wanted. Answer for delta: 0.533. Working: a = 45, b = 47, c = 50.1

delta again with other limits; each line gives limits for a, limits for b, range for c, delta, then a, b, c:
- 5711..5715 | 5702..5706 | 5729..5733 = 0.492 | 48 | 45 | 49.1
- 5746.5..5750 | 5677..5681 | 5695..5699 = 0.461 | 52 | 50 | 47.4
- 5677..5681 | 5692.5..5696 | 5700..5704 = 0.453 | 50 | 45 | 46.1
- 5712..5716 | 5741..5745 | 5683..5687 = 0.517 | 48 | 52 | 48.2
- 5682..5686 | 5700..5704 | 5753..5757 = 0.491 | 48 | 46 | 48.5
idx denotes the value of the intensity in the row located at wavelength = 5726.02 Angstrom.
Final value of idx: 52.68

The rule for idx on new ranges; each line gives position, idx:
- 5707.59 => 46.59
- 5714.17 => 48.16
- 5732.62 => 49.23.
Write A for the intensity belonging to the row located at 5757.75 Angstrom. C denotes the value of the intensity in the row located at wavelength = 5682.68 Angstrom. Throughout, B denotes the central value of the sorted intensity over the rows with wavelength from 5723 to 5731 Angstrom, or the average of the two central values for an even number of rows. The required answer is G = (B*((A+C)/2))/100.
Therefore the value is 25.2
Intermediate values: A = 48.76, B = 52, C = 48.13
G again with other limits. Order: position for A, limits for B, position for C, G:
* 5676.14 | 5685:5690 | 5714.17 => 23.6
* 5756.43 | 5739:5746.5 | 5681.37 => 24.7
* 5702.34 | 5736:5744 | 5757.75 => 23.7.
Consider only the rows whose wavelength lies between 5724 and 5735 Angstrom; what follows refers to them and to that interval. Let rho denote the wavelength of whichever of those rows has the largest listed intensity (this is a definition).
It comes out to 5724.70 Angstrom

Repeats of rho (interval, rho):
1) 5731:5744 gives 5743.19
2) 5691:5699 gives 5698.40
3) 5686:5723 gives 5722.07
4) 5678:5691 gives 5678.75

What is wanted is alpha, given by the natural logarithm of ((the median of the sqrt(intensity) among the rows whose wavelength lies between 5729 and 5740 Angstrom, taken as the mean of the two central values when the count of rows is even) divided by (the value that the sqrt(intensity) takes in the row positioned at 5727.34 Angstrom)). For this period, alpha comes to -0.02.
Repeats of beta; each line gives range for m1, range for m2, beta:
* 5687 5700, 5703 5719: 681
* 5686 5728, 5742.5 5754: 1305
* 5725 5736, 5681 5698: 677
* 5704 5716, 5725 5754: 1016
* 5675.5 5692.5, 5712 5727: 790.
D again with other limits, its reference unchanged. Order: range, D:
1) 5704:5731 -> 5704.96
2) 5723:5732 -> 5723.38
